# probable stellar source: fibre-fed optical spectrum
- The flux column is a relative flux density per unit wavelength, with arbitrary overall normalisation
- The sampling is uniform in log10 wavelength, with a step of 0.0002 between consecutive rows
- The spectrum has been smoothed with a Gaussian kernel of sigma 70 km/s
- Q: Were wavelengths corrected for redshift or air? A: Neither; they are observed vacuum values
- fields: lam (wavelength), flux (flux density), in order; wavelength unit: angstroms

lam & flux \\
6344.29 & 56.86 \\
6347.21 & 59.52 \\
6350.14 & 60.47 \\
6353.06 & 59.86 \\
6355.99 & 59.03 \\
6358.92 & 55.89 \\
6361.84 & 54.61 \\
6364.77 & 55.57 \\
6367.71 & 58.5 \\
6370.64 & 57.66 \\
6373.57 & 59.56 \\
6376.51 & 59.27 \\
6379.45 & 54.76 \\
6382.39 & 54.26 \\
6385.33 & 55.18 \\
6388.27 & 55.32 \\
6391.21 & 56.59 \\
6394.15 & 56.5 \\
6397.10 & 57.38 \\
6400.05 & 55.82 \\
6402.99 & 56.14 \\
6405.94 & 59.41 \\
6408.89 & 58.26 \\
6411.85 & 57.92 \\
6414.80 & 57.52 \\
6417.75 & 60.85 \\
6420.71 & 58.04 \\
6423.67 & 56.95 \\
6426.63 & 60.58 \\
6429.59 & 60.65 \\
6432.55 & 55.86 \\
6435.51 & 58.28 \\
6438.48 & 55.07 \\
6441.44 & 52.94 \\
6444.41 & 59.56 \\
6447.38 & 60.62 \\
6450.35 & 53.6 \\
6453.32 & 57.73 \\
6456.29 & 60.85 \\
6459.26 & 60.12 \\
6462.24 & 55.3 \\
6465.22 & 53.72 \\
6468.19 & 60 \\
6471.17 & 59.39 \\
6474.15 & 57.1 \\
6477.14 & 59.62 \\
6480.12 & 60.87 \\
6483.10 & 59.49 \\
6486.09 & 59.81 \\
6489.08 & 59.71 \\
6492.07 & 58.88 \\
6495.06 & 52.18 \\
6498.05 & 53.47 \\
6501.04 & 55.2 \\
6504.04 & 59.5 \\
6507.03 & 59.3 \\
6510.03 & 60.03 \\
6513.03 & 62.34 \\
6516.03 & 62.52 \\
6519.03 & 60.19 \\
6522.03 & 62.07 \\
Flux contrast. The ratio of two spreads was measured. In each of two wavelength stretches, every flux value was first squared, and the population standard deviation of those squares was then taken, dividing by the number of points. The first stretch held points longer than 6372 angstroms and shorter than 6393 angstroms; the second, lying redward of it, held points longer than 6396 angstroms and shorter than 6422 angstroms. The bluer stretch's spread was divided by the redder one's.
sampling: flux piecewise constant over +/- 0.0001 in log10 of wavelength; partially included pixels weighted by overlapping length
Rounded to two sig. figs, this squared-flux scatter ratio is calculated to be 1.4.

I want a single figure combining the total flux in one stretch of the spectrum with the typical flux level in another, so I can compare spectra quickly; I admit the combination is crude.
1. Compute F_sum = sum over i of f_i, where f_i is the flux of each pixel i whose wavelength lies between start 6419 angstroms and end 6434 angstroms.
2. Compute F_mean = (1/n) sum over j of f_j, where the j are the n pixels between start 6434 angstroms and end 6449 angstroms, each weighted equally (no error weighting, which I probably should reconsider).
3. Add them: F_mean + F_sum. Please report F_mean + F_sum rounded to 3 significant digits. 349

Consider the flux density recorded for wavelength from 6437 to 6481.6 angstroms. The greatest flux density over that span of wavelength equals 60.87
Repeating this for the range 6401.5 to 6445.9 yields 60.85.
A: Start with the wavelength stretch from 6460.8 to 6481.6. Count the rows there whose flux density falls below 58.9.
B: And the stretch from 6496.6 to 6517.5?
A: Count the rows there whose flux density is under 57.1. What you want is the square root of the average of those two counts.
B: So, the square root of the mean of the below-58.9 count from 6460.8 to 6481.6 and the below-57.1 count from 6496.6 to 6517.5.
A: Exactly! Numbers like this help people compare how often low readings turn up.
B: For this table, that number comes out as 1.58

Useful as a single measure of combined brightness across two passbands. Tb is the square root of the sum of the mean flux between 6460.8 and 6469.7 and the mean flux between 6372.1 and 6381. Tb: 10.7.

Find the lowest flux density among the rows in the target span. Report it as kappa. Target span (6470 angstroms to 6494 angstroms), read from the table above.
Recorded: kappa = 57.1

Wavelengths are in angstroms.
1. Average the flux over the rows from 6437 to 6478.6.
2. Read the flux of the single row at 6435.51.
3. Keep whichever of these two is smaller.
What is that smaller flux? 57.5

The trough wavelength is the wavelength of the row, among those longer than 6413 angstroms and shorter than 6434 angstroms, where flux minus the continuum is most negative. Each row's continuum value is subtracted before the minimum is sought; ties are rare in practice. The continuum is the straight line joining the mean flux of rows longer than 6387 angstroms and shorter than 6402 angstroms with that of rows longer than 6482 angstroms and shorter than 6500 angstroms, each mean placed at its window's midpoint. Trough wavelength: 6432.55 angstroms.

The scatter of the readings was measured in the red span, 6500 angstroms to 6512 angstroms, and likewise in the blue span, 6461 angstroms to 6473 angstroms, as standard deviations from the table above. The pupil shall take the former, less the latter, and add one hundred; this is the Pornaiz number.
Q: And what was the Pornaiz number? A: 99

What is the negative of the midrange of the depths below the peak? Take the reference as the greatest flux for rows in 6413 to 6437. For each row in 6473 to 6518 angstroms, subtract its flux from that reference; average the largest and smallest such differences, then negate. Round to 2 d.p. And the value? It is -3.50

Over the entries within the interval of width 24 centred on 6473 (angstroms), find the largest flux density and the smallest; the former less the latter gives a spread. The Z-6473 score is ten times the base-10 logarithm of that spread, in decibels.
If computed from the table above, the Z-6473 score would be 8.5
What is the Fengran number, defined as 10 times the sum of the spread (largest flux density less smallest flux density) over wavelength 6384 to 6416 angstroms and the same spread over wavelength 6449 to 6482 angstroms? 115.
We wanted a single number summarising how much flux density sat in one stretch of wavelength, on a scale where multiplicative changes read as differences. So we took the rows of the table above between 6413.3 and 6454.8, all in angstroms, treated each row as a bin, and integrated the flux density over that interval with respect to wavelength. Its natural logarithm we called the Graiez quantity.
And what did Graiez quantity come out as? 7.78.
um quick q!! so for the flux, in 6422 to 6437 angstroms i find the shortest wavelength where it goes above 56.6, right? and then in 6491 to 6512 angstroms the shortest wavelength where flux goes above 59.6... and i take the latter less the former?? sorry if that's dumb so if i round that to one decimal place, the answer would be 86.4 angstroms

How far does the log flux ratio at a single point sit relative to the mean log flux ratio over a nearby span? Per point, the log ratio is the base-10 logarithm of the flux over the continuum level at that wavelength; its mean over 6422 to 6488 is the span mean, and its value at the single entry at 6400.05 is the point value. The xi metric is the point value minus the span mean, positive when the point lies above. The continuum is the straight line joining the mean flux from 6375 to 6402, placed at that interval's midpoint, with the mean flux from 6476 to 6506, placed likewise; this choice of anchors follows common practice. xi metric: -0.010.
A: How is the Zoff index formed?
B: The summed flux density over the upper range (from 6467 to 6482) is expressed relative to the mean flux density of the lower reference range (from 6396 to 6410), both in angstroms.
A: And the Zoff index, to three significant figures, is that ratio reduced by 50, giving -44.8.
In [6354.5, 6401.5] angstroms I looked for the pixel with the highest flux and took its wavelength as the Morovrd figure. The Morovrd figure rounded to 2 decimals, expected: 6373.57 angstroms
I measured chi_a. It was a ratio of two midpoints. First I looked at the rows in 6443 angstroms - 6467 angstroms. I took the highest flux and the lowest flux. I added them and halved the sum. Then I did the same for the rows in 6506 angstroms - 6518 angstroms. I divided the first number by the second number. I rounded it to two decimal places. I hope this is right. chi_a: 0.94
